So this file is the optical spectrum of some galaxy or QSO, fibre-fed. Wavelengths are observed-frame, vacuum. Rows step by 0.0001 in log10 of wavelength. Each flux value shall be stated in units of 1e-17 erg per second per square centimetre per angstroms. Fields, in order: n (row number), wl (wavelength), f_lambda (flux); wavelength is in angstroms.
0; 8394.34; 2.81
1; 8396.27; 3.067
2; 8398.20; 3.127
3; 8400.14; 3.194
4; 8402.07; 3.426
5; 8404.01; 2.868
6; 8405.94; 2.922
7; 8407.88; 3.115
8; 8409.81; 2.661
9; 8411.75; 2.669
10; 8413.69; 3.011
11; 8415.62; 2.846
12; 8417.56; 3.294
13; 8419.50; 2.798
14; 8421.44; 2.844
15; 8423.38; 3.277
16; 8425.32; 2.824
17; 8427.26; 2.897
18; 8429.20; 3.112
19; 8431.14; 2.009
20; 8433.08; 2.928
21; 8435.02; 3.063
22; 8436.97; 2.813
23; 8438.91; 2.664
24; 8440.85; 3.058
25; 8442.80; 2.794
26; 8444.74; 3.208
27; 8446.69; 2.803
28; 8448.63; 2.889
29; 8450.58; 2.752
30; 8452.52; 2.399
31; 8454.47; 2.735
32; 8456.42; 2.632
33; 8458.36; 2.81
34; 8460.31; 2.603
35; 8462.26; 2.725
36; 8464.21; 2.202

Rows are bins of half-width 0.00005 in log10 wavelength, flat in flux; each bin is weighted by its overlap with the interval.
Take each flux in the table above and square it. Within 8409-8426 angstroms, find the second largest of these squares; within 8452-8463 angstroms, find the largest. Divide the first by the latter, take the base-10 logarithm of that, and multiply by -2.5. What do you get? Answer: -0.33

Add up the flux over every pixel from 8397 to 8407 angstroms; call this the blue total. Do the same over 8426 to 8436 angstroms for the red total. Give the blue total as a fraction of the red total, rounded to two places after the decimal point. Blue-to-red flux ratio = 1.11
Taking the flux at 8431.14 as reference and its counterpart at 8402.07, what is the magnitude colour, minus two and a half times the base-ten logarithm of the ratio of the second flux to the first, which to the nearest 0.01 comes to -0.58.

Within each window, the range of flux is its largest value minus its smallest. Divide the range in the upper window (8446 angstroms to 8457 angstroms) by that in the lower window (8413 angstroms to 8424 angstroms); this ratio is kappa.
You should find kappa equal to 0.99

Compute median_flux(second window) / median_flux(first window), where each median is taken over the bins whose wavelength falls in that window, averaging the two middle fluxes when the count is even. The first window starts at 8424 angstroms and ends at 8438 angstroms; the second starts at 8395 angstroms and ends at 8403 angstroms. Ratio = 1.091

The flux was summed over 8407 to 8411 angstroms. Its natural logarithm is 1.75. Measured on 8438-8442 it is 1.74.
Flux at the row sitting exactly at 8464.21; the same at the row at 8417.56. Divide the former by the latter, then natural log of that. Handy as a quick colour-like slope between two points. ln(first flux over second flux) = -0.40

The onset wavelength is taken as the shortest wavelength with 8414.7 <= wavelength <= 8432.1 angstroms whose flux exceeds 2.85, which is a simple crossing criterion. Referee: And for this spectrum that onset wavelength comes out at 8417.56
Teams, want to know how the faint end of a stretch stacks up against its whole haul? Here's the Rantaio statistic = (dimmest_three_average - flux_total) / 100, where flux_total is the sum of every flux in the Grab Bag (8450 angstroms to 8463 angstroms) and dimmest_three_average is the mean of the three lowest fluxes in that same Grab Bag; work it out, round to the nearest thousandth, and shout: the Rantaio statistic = -0.161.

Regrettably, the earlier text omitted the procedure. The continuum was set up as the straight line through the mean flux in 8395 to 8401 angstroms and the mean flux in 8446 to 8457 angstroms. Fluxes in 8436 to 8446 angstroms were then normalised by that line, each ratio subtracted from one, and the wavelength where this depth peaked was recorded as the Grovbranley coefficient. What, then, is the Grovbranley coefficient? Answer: 8438.91 angstroms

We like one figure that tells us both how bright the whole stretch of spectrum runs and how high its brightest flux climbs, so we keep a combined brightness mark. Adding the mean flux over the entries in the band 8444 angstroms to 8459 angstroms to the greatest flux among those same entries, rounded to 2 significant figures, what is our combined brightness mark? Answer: 6.0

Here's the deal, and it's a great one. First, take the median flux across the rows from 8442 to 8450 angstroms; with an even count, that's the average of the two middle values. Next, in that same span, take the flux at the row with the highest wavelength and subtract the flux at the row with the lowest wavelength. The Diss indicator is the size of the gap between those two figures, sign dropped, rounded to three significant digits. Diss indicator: 2.75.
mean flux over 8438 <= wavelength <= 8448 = 2.91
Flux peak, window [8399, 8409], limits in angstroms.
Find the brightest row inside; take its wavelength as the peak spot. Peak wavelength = 8402.07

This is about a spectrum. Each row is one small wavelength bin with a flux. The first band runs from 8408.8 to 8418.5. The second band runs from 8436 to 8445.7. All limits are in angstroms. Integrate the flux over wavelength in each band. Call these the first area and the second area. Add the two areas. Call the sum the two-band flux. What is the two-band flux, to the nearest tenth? 56.3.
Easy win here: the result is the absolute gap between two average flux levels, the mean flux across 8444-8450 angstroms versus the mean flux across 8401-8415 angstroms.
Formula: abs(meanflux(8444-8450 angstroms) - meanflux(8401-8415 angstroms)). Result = 0.01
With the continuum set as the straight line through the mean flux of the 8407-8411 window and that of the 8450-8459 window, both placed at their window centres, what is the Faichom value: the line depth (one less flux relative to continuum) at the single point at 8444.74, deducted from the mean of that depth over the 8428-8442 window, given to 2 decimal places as 0.17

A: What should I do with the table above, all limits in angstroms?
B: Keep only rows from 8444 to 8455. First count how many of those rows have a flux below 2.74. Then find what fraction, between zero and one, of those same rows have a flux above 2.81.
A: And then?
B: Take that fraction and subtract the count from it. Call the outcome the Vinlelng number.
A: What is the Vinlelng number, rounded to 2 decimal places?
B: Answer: -1.67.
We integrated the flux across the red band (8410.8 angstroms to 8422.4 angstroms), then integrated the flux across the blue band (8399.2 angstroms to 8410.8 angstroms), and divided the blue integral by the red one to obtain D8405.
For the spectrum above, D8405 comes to 1.04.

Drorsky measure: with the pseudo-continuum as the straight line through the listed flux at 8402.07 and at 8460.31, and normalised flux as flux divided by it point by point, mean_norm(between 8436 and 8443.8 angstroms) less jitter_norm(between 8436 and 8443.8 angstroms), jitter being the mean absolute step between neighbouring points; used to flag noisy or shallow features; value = 0.89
